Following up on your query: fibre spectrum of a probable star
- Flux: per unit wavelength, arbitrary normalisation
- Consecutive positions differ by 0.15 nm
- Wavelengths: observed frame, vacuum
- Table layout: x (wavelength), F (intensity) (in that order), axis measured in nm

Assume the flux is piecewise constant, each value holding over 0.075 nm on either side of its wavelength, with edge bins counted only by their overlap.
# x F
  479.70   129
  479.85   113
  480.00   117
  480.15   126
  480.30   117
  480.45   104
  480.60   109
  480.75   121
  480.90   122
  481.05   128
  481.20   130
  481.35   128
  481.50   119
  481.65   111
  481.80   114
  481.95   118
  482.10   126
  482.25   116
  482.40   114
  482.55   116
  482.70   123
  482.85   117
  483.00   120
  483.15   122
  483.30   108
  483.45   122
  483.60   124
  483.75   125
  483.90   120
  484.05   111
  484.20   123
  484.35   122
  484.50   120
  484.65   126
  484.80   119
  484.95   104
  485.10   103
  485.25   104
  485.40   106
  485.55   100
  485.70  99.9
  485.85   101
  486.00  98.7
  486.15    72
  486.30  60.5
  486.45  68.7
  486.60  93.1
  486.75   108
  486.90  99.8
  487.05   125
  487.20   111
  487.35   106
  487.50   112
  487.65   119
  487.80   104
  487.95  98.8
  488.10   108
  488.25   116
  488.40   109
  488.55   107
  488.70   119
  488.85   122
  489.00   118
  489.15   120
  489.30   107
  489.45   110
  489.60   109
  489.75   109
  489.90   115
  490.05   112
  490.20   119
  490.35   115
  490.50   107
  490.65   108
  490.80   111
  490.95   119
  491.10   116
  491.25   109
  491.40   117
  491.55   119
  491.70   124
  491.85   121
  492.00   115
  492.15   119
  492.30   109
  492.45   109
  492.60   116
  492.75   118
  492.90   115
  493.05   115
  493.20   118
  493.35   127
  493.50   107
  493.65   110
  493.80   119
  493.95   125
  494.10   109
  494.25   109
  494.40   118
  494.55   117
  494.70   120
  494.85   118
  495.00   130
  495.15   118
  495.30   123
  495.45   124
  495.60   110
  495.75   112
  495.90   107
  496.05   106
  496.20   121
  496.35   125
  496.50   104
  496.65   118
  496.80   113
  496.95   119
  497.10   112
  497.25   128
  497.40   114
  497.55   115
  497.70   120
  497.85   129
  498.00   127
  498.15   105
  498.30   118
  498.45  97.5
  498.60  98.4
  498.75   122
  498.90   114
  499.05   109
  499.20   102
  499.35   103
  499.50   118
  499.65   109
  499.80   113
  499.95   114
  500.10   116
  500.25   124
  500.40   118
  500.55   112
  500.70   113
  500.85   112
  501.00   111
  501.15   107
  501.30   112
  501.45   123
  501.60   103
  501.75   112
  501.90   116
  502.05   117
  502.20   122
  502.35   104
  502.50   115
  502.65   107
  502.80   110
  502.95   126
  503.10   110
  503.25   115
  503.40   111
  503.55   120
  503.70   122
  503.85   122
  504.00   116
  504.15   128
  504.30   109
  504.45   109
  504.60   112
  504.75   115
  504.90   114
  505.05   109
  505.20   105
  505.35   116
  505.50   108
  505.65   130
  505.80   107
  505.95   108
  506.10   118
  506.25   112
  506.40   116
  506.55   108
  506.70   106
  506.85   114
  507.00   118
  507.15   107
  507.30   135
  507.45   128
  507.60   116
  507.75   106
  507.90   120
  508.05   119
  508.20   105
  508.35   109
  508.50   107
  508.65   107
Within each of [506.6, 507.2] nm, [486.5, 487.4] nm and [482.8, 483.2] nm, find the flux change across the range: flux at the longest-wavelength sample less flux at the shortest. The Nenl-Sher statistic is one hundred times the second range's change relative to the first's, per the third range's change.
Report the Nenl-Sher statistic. 258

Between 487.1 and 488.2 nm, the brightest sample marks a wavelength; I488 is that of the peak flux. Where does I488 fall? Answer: 487.65 nm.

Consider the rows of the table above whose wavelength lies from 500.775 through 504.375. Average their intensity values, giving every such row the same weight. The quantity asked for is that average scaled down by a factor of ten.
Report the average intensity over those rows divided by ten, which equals 11.5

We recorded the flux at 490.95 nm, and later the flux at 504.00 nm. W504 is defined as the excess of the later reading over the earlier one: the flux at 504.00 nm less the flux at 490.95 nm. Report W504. -3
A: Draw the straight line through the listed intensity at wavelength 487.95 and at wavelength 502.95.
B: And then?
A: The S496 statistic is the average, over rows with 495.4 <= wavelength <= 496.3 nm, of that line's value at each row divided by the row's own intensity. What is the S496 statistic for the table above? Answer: 1.00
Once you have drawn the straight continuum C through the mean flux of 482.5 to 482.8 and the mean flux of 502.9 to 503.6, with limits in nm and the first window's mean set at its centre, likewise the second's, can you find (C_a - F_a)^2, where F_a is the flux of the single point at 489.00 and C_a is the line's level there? 0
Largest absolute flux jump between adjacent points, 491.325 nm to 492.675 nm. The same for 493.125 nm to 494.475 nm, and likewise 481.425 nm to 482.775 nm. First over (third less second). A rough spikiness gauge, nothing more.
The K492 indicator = -1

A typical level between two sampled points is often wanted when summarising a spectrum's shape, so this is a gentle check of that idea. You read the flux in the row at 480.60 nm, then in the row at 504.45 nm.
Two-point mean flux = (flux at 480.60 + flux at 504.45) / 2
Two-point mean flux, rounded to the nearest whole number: 109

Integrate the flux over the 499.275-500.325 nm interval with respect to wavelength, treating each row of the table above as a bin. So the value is 120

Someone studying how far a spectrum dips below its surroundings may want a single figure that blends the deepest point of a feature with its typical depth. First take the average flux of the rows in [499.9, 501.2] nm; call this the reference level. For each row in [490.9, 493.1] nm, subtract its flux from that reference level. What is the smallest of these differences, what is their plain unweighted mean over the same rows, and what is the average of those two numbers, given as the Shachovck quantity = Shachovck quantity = -6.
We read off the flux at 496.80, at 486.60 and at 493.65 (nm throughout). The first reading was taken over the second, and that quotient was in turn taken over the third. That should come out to 0.011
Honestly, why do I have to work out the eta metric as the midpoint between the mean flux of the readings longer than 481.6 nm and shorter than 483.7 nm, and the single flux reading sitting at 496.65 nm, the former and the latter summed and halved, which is 118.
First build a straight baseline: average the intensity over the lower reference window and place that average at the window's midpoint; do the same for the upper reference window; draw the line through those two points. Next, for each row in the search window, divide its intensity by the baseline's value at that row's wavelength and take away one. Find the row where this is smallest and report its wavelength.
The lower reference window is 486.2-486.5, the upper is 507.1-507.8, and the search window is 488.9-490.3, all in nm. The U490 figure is 489.30 nm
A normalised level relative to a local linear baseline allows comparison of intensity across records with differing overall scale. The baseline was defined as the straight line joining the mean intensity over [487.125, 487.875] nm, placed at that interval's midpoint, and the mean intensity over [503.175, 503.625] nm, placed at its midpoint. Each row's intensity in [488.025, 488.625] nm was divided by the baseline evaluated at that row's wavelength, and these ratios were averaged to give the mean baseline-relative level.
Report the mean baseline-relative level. 0.99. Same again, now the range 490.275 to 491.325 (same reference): 1.01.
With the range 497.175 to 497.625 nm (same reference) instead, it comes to 1.05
